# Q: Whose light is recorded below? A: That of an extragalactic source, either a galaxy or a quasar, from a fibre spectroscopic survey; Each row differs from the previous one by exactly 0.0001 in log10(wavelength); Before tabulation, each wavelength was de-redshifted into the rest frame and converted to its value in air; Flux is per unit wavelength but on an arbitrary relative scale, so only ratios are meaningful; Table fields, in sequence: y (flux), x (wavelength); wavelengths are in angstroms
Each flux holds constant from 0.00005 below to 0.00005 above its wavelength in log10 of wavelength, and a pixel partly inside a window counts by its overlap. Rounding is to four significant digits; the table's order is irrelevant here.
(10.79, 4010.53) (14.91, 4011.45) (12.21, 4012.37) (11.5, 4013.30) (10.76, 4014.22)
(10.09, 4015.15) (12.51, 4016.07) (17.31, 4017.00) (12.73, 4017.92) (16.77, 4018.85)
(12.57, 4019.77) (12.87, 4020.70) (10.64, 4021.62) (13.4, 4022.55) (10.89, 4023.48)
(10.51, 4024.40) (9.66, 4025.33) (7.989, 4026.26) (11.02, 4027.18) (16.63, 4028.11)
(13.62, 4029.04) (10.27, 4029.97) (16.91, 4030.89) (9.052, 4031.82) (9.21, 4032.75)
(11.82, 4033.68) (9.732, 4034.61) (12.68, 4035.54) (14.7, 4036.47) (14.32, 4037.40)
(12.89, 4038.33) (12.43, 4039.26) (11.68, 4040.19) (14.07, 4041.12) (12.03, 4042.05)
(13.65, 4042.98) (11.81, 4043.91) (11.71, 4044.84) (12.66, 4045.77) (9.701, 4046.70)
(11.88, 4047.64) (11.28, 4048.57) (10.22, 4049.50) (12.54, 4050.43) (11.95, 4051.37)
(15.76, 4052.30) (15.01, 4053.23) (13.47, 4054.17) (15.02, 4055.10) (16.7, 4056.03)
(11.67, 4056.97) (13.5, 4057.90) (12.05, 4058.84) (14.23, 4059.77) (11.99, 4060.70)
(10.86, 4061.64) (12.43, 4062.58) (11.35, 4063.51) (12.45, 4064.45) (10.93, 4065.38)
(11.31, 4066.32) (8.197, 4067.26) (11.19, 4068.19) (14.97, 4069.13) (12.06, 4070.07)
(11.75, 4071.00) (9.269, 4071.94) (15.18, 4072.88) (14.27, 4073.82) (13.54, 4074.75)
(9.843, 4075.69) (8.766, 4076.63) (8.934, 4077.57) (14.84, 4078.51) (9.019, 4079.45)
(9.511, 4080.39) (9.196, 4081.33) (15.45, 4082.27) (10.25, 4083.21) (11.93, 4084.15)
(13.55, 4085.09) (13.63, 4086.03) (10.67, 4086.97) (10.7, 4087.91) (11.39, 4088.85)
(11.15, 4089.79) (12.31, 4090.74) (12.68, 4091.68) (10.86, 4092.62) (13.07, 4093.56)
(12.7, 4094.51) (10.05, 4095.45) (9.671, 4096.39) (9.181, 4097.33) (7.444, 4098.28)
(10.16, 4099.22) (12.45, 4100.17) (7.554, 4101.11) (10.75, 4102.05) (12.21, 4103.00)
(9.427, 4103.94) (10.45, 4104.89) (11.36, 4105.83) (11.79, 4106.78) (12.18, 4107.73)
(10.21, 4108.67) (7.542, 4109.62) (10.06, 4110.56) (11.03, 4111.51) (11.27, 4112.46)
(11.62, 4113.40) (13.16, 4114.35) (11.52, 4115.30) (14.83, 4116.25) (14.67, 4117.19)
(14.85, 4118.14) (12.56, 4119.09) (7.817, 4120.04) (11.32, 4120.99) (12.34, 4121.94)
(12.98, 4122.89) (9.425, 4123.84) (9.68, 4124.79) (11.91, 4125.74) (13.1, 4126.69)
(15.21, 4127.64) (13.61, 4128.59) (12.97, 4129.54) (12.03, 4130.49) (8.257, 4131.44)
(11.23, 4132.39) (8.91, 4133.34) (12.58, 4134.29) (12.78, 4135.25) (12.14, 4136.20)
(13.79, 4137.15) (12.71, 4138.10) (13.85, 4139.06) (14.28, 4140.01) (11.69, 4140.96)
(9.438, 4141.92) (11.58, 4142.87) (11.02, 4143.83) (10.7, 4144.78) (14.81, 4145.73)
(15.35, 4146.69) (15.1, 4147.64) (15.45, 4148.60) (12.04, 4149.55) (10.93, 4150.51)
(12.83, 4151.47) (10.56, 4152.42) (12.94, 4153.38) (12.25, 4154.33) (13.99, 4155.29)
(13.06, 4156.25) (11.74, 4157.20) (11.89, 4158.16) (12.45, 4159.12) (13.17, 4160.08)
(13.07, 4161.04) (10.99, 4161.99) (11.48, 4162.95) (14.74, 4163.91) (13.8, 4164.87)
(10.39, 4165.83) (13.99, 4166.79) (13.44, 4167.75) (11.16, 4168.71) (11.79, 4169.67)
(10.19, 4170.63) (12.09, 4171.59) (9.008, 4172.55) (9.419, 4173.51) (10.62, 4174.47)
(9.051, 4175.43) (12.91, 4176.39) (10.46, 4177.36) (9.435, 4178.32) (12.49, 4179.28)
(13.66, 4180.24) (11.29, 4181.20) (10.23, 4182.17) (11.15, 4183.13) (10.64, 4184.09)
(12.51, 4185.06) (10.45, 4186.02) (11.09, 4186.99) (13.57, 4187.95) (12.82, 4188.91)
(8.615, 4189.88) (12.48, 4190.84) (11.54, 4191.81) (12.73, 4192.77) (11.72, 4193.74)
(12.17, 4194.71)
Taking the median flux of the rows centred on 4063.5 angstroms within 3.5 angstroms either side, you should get 11.35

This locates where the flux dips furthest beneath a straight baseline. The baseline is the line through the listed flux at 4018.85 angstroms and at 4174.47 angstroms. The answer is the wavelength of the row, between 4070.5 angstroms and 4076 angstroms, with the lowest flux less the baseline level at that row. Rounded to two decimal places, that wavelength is 4071.94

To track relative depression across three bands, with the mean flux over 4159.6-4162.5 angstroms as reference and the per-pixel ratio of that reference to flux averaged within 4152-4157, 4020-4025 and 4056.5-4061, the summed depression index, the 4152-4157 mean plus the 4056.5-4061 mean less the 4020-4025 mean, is 0.91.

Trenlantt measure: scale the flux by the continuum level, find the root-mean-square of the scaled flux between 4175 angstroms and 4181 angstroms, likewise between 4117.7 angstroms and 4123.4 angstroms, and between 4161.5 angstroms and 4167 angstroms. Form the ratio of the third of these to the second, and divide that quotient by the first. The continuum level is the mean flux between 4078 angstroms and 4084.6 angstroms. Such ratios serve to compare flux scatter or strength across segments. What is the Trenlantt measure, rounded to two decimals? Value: 1.04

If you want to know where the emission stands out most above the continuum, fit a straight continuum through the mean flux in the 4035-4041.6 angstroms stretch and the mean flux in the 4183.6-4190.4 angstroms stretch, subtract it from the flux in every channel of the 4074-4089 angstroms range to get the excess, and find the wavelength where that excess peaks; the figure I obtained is 4082.27 angstroms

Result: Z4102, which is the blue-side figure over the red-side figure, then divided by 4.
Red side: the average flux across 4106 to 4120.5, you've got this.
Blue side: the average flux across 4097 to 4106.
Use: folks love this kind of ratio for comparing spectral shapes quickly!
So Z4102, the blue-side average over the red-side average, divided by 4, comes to 0.216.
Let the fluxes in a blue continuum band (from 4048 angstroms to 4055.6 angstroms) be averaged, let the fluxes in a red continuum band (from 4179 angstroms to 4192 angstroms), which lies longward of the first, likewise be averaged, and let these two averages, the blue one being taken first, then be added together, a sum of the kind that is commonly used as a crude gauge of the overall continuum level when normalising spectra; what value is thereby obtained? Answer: 24.8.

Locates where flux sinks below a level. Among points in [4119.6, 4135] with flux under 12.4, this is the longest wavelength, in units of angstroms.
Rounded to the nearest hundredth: 4133.34 angstroms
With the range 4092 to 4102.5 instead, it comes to 4102.05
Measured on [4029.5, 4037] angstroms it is 4034.61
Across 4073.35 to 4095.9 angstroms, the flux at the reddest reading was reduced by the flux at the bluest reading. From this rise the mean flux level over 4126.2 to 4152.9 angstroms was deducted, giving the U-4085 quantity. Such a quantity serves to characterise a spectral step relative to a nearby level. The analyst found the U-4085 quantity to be -17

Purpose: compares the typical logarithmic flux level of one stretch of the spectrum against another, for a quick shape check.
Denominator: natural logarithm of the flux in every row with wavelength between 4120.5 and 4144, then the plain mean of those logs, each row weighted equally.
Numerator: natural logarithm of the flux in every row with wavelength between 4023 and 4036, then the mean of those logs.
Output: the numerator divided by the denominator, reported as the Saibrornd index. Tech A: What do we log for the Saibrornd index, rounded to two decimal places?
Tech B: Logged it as 0.98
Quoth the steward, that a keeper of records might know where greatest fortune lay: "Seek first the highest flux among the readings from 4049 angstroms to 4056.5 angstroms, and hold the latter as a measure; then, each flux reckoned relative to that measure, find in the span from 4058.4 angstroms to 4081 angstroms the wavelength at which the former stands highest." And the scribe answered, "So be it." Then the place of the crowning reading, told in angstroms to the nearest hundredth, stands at 4072.88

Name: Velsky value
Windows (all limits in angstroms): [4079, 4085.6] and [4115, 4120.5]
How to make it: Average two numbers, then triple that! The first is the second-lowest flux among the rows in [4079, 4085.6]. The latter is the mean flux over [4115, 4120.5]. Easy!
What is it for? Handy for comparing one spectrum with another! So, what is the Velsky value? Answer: 32.9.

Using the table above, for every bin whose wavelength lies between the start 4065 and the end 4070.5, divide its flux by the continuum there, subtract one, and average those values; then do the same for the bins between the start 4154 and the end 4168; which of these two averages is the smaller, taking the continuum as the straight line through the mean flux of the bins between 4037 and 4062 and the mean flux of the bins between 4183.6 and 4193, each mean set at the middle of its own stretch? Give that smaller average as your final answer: -0.094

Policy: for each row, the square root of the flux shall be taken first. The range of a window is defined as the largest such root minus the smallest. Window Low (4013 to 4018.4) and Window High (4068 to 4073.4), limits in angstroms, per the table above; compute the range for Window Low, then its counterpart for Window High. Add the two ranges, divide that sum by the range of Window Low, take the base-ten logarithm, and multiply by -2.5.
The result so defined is -0.68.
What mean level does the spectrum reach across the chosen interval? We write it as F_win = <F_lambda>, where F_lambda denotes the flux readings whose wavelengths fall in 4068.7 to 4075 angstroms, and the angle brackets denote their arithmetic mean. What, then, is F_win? 13.0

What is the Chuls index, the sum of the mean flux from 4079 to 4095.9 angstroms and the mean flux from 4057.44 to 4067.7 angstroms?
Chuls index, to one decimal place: 23.3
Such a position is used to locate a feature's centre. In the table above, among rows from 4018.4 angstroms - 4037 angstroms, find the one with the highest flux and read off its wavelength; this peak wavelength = 4030.89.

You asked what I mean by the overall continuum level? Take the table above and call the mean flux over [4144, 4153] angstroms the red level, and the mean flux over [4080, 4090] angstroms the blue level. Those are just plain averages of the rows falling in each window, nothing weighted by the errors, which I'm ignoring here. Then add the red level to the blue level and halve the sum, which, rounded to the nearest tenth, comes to 12.3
